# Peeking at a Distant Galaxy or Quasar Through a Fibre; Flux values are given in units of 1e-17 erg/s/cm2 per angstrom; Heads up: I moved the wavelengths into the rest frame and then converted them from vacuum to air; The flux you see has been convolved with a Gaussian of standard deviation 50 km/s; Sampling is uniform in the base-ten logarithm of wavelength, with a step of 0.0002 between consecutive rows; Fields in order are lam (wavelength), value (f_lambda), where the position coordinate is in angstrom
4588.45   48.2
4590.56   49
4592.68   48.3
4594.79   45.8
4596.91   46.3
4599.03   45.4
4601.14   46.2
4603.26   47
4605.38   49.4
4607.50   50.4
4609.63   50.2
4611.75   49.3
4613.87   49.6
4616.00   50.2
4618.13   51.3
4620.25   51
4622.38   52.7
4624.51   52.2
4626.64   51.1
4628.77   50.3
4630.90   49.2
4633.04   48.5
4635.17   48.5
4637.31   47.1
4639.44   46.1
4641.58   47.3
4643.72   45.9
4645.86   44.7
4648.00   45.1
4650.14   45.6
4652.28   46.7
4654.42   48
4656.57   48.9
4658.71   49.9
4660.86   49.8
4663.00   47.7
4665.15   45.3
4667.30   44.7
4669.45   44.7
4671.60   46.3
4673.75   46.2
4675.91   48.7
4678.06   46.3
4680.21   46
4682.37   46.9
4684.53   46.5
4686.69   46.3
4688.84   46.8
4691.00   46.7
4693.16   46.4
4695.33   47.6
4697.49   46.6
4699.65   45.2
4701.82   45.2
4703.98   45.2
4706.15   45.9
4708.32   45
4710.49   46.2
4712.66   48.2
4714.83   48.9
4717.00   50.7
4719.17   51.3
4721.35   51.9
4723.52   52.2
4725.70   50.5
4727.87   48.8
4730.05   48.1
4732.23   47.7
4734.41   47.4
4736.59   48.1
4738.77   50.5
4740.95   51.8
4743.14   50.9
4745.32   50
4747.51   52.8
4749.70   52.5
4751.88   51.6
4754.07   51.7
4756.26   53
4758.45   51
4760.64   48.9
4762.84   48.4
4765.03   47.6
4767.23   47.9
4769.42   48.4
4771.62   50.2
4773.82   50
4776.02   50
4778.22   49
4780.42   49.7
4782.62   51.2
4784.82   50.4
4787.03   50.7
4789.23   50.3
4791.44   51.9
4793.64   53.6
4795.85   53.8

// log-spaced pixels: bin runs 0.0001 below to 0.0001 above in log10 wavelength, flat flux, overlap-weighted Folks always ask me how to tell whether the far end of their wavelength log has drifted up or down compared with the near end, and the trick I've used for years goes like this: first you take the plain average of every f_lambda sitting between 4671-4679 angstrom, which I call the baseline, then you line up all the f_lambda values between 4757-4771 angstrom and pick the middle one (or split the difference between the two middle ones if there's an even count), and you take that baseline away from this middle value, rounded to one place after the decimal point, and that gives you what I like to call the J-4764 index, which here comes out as 1.5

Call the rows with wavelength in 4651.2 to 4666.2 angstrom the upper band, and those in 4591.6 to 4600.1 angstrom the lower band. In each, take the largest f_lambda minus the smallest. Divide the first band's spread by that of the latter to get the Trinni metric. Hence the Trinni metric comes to 1.6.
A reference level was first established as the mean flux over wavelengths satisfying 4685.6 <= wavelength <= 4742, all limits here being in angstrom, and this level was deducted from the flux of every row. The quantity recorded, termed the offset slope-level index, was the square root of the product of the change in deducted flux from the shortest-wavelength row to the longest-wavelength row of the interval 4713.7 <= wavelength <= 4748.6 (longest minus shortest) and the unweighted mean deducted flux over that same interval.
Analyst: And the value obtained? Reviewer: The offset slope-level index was 2.8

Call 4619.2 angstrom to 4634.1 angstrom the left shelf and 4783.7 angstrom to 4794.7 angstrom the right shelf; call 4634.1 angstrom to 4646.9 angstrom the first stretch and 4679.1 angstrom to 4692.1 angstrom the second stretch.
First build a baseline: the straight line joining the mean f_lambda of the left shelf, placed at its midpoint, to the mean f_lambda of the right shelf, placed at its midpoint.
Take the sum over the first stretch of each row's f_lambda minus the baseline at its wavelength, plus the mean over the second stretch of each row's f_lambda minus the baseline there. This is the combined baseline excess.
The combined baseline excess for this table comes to -29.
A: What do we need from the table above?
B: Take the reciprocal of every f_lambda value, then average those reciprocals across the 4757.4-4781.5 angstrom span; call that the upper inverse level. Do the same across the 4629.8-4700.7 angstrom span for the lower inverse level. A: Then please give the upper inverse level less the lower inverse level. -0.0010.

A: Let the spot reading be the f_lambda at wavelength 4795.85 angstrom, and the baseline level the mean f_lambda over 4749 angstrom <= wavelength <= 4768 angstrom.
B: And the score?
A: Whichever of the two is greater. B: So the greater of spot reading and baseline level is 53.8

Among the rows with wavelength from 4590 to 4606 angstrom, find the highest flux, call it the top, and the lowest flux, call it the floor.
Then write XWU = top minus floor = 4.0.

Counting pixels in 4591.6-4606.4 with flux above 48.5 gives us 1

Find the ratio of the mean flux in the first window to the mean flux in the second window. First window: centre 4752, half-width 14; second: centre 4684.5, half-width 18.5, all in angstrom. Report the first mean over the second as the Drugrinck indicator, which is 1.10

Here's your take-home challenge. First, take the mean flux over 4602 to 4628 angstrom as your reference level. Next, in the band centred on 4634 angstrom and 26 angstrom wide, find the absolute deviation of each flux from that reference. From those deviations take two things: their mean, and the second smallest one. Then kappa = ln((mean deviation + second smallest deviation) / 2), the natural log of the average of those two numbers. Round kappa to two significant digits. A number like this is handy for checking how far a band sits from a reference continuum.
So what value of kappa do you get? 0.50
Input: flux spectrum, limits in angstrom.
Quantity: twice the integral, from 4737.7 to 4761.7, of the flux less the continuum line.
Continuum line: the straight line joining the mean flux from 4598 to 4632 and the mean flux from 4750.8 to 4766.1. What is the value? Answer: 51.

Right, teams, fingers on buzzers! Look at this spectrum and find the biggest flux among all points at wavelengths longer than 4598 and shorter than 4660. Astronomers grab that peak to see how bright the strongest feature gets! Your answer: 52.7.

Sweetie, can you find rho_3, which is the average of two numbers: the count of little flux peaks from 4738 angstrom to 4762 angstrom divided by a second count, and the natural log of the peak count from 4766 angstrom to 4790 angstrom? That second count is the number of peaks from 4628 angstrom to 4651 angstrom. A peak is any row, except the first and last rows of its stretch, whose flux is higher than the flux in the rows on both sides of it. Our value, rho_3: 2.0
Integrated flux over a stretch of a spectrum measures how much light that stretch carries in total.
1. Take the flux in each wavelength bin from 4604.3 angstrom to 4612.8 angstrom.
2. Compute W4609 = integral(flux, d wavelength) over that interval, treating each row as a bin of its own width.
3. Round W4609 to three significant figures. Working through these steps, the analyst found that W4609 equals 423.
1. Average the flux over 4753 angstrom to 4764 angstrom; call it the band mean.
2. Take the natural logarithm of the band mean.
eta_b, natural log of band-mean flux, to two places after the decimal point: 3.92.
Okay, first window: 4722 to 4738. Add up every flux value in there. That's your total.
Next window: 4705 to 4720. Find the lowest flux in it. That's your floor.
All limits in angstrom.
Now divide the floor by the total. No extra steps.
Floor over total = 0.131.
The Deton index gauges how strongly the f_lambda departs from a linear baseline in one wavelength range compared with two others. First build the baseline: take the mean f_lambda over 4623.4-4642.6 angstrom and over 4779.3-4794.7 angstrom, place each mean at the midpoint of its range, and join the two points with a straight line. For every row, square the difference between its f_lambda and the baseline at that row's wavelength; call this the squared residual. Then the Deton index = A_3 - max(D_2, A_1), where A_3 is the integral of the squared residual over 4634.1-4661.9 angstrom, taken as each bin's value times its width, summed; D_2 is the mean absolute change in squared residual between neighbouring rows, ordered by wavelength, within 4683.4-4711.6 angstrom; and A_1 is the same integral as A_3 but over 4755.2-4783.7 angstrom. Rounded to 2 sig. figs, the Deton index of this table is 72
